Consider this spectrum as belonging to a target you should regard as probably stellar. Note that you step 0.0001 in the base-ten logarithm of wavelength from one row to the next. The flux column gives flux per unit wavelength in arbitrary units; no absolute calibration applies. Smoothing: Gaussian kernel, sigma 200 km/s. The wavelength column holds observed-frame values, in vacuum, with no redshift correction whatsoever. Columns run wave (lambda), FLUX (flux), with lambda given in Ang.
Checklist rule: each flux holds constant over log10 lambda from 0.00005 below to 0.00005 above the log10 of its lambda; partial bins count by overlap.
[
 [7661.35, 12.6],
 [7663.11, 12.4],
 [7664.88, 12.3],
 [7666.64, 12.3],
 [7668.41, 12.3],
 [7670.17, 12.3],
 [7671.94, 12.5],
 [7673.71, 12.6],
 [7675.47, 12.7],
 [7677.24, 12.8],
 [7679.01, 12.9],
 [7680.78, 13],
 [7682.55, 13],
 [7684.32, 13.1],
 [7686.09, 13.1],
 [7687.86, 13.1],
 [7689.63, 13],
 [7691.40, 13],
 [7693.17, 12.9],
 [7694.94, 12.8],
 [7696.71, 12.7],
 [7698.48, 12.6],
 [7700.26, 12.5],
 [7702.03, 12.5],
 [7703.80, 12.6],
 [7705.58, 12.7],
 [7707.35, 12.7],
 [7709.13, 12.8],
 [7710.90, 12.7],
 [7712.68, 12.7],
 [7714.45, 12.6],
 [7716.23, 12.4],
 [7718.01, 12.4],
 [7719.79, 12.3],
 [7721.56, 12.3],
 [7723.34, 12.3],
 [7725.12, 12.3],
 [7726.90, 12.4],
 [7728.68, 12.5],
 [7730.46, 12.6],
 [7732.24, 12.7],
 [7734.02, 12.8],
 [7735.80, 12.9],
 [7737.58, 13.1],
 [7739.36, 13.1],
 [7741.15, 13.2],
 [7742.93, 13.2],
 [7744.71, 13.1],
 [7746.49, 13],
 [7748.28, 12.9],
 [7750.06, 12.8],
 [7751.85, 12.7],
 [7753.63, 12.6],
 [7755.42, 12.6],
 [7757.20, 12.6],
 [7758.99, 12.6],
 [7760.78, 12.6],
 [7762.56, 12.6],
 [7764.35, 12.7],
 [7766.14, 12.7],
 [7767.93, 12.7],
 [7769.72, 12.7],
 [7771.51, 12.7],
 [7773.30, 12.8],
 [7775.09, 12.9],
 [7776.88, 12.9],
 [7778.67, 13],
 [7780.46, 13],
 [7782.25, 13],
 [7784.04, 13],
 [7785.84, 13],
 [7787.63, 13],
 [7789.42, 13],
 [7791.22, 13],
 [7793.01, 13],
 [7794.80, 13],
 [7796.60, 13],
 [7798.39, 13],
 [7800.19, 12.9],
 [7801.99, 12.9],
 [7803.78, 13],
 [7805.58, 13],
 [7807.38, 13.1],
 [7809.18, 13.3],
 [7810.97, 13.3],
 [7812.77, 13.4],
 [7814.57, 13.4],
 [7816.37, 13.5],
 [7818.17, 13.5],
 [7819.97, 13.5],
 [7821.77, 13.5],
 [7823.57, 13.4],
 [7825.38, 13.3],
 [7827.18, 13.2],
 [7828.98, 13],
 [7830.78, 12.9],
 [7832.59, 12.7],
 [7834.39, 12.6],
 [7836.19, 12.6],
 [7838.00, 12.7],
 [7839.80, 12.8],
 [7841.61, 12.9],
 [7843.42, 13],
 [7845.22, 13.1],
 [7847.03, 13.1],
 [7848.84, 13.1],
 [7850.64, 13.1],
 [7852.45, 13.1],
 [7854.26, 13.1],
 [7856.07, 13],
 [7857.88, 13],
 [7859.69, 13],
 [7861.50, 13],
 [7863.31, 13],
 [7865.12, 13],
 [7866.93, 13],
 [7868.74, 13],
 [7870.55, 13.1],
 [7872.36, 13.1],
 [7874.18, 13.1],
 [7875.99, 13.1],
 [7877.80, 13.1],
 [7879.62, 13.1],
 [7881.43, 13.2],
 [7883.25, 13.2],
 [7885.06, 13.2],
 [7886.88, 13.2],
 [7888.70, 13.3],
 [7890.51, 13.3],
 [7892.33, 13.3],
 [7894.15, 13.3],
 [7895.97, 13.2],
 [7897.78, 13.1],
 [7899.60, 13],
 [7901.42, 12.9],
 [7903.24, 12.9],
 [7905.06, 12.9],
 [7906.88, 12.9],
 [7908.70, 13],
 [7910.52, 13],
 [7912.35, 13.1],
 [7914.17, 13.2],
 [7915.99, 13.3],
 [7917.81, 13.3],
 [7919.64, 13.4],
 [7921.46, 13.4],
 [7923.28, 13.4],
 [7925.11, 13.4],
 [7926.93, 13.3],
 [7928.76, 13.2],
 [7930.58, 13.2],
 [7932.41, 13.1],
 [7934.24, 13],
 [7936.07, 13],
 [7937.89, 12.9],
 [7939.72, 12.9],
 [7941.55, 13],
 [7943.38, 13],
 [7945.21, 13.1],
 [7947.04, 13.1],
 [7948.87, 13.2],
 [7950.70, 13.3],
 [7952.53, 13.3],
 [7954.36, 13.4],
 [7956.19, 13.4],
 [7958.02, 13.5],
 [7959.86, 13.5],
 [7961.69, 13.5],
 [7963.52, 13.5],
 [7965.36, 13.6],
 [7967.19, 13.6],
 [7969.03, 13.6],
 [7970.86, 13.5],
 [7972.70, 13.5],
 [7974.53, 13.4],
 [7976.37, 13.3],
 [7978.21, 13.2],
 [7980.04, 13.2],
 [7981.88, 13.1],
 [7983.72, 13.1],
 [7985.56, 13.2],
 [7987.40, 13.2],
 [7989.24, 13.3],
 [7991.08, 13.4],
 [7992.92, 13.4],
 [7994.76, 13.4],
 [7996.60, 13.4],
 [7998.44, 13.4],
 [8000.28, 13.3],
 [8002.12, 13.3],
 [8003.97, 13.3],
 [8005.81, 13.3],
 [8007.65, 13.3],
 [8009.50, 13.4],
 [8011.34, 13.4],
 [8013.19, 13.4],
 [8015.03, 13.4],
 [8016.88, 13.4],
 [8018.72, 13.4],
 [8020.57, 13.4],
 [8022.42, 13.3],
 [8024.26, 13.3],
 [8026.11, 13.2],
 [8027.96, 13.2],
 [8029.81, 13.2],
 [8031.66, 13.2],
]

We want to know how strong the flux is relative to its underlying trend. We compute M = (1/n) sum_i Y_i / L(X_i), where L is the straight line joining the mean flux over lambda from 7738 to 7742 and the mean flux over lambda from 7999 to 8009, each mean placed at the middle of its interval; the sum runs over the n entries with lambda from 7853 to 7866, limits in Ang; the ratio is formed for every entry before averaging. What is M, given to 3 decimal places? 0.985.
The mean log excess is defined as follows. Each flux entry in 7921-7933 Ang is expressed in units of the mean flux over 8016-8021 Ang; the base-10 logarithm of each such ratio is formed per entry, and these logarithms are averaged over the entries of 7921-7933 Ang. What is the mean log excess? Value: -0.004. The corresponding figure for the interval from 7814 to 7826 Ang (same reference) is 0.001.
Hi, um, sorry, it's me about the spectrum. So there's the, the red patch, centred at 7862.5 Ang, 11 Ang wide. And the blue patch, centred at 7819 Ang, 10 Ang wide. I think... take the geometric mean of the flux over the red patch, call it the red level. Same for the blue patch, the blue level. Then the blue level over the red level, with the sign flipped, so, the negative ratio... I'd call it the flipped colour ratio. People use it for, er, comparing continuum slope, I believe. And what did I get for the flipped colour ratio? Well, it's -1.036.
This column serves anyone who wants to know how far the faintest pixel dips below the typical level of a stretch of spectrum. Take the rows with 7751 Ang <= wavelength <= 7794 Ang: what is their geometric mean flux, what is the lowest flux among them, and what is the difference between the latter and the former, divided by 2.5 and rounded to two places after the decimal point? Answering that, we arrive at -0.08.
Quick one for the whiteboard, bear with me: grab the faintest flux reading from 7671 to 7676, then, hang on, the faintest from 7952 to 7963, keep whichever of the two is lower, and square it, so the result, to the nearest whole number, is 156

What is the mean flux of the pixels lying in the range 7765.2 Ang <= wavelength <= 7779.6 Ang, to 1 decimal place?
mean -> 12.8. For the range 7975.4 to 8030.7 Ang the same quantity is 13.3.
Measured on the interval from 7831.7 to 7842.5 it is 12.7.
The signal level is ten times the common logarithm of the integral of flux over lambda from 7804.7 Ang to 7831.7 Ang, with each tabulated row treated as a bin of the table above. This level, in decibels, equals 25.5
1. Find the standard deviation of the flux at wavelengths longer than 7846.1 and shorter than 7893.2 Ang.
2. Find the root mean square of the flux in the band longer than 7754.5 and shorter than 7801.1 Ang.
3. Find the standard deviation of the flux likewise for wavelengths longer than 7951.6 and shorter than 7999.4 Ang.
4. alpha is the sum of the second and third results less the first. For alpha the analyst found 12.90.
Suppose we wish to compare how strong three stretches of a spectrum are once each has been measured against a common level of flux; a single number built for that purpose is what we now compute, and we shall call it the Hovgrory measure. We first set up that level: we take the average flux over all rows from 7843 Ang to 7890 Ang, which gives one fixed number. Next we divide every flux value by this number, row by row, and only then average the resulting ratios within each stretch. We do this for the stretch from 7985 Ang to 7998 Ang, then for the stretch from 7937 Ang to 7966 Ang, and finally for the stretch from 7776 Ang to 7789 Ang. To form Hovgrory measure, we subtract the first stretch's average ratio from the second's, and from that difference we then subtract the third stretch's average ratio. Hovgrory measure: -1.00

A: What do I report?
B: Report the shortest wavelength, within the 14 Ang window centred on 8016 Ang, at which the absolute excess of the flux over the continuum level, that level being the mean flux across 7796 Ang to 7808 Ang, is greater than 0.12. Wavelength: 8009.50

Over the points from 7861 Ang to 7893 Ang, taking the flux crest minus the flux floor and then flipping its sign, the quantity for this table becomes -0.3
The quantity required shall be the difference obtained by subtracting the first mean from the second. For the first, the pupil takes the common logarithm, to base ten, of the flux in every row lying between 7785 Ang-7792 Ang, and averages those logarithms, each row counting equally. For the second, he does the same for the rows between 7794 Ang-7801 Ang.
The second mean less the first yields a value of -0.001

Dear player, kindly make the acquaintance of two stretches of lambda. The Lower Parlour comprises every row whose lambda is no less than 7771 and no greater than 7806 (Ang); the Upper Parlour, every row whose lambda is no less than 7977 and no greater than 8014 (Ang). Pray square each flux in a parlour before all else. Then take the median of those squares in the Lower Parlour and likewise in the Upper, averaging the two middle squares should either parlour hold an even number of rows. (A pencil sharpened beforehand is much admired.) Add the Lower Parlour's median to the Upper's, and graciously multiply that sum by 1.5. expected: 519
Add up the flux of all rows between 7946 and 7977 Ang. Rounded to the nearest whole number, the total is 228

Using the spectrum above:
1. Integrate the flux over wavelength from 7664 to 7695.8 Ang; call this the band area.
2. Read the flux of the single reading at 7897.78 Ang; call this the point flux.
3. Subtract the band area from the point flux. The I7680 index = -393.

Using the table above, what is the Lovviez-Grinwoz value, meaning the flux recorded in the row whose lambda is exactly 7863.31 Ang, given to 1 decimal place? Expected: 13.0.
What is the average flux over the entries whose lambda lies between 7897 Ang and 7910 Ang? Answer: 13.0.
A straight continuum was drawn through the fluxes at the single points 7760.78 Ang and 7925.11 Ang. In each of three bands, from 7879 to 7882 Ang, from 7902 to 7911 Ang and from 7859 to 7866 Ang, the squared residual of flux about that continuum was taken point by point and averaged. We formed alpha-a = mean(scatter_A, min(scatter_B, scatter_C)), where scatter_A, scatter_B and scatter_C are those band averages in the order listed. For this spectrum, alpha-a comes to 0.006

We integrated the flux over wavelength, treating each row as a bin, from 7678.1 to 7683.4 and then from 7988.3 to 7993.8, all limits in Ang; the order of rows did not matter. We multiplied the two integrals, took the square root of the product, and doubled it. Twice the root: 142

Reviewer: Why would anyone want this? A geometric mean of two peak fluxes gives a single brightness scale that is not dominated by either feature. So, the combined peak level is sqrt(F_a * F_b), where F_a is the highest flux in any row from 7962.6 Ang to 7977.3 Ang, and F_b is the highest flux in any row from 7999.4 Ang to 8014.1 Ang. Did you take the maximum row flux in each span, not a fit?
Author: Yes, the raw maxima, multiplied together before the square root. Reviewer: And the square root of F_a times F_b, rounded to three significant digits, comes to 13.5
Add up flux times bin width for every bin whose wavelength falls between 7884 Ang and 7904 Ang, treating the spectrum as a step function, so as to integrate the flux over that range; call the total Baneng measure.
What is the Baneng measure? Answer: 263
